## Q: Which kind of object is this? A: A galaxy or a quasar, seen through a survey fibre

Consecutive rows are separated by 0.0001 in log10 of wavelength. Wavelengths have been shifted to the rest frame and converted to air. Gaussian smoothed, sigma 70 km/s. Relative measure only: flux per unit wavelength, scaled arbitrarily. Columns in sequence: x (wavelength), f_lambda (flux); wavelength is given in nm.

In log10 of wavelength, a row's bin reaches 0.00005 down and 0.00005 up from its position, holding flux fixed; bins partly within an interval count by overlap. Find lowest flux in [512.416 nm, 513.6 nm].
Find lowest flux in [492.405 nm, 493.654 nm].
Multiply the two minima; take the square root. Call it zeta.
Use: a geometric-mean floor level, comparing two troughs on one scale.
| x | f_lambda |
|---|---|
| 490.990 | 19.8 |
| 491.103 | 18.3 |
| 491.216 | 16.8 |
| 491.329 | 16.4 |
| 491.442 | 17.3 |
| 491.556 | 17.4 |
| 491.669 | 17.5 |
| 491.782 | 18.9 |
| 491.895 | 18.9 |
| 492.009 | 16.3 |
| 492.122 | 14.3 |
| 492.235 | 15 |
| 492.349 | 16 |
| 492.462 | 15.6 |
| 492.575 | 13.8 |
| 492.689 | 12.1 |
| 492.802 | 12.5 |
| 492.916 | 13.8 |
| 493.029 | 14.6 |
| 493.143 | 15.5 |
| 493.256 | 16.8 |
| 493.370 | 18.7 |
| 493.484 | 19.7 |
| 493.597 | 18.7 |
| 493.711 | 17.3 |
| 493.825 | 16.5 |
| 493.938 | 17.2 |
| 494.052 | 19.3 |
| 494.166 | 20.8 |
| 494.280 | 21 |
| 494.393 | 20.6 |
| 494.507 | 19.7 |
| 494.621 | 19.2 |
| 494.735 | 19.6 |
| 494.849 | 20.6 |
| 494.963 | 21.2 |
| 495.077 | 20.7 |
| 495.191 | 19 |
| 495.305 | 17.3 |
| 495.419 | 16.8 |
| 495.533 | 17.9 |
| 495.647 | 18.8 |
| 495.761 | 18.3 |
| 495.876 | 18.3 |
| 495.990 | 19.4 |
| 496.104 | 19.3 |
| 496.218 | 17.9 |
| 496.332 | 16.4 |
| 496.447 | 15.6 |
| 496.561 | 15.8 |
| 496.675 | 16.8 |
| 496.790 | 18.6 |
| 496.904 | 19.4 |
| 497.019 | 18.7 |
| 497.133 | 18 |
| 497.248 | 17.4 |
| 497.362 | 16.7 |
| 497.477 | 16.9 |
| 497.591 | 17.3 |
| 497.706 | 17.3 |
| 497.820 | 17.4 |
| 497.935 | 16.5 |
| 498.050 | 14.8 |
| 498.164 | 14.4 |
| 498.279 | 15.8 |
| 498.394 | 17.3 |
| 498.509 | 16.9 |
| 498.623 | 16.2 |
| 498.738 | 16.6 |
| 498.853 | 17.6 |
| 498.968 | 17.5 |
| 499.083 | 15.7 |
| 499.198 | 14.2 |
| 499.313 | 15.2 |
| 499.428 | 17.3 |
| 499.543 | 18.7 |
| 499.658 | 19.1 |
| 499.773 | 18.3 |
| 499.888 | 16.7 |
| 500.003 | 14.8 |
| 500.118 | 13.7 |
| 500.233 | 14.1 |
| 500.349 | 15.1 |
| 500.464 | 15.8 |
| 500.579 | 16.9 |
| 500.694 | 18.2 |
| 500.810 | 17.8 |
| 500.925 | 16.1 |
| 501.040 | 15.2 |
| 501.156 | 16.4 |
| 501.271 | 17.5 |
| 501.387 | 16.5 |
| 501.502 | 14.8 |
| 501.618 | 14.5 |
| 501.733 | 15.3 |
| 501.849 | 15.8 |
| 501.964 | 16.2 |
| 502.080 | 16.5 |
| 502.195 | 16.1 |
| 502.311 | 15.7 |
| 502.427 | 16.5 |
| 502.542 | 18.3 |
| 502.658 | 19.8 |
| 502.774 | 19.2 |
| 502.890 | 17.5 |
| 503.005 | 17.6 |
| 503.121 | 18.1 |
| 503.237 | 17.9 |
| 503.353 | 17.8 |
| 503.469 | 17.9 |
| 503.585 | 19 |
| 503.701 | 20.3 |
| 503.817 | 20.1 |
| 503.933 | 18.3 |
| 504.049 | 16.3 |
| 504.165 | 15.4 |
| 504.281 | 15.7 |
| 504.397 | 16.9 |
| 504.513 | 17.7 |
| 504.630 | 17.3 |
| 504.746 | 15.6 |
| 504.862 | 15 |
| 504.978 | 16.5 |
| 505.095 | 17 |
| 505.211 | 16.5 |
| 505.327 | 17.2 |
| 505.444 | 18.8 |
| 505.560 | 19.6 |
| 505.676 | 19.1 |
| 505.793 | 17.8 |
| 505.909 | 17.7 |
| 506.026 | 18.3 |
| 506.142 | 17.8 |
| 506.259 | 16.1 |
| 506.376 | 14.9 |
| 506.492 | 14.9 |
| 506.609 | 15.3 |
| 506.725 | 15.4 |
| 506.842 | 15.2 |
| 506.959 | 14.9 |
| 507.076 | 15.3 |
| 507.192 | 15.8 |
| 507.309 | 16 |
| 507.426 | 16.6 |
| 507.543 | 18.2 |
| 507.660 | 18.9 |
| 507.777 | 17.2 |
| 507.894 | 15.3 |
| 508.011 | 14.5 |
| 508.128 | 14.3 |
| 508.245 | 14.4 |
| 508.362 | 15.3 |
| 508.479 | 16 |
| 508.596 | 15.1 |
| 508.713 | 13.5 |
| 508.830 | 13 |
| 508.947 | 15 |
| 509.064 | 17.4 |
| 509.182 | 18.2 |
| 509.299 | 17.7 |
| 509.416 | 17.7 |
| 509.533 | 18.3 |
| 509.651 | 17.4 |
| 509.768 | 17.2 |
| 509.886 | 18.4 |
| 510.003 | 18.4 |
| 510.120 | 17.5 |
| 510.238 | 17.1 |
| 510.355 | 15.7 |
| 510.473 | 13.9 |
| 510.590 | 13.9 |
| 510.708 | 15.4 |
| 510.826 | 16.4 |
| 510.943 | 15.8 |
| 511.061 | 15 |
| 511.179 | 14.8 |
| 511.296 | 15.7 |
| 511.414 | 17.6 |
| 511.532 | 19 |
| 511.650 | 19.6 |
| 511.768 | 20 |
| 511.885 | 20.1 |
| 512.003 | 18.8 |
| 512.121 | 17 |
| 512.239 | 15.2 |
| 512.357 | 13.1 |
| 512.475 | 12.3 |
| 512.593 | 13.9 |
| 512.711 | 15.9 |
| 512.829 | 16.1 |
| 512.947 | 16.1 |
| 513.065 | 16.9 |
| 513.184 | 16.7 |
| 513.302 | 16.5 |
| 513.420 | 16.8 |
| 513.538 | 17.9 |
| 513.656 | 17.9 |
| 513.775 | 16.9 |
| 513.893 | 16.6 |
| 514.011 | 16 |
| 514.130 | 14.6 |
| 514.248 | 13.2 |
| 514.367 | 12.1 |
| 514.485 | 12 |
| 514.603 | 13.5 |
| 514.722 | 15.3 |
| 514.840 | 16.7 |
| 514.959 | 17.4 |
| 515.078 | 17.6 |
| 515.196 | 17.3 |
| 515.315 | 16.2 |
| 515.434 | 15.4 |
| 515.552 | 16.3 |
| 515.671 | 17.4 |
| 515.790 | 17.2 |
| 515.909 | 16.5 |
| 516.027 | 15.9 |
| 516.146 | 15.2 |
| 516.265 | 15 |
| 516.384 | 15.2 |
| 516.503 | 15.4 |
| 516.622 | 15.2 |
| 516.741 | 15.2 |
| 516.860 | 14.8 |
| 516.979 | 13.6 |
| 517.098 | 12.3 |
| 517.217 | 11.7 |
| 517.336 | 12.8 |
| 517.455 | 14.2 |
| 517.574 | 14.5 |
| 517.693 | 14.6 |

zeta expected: 12.2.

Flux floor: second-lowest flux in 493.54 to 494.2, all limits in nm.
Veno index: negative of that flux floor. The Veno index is -17.2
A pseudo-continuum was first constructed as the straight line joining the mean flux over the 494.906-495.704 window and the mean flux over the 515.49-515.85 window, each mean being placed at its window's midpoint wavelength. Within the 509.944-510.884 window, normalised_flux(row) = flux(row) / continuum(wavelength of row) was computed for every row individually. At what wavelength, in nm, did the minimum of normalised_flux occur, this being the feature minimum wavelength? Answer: 510.473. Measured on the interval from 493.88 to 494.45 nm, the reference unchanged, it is 493.938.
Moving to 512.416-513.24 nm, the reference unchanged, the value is 512.475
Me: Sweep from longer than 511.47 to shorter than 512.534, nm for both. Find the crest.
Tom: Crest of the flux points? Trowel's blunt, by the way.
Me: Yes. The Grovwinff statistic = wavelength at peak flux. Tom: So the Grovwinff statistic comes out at 511.885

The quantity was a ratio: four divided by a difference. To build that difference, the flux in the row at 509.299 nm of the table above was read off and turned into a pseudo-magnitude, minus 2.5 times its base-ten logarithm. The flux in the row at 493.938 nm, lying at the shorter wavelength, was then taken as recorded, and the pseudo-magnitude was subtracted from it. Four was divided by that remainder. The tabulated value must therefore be 0.197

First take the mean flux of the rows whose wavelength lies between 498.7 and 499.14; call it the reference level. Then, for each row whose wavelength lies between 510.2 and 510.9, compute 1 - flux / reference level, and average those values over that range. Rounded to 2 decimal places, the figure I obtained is 0.09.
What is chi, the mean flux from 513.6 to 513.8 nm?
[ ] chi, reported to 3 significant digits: 17.4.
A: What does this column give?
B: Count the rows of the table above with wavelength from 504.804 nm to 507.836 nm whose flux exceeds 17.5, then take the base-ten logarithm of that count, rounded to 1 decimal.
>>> 1.0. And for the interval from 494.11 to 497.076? 1.3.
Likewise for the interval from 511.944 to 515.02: 0.5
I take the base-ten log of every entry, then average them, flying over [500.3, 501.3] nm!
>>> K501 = 1.22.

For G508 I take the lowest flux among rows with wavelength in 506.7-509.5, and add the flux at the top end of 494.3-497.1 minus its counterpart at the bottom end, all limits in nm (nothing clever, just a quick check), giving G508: 11.1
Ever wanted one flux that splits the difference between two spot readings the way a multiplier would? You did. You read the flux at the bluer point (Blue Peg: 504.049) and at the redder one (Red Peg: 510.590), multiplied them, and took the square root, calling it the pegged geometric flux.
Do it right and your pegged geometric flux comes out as 15.1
